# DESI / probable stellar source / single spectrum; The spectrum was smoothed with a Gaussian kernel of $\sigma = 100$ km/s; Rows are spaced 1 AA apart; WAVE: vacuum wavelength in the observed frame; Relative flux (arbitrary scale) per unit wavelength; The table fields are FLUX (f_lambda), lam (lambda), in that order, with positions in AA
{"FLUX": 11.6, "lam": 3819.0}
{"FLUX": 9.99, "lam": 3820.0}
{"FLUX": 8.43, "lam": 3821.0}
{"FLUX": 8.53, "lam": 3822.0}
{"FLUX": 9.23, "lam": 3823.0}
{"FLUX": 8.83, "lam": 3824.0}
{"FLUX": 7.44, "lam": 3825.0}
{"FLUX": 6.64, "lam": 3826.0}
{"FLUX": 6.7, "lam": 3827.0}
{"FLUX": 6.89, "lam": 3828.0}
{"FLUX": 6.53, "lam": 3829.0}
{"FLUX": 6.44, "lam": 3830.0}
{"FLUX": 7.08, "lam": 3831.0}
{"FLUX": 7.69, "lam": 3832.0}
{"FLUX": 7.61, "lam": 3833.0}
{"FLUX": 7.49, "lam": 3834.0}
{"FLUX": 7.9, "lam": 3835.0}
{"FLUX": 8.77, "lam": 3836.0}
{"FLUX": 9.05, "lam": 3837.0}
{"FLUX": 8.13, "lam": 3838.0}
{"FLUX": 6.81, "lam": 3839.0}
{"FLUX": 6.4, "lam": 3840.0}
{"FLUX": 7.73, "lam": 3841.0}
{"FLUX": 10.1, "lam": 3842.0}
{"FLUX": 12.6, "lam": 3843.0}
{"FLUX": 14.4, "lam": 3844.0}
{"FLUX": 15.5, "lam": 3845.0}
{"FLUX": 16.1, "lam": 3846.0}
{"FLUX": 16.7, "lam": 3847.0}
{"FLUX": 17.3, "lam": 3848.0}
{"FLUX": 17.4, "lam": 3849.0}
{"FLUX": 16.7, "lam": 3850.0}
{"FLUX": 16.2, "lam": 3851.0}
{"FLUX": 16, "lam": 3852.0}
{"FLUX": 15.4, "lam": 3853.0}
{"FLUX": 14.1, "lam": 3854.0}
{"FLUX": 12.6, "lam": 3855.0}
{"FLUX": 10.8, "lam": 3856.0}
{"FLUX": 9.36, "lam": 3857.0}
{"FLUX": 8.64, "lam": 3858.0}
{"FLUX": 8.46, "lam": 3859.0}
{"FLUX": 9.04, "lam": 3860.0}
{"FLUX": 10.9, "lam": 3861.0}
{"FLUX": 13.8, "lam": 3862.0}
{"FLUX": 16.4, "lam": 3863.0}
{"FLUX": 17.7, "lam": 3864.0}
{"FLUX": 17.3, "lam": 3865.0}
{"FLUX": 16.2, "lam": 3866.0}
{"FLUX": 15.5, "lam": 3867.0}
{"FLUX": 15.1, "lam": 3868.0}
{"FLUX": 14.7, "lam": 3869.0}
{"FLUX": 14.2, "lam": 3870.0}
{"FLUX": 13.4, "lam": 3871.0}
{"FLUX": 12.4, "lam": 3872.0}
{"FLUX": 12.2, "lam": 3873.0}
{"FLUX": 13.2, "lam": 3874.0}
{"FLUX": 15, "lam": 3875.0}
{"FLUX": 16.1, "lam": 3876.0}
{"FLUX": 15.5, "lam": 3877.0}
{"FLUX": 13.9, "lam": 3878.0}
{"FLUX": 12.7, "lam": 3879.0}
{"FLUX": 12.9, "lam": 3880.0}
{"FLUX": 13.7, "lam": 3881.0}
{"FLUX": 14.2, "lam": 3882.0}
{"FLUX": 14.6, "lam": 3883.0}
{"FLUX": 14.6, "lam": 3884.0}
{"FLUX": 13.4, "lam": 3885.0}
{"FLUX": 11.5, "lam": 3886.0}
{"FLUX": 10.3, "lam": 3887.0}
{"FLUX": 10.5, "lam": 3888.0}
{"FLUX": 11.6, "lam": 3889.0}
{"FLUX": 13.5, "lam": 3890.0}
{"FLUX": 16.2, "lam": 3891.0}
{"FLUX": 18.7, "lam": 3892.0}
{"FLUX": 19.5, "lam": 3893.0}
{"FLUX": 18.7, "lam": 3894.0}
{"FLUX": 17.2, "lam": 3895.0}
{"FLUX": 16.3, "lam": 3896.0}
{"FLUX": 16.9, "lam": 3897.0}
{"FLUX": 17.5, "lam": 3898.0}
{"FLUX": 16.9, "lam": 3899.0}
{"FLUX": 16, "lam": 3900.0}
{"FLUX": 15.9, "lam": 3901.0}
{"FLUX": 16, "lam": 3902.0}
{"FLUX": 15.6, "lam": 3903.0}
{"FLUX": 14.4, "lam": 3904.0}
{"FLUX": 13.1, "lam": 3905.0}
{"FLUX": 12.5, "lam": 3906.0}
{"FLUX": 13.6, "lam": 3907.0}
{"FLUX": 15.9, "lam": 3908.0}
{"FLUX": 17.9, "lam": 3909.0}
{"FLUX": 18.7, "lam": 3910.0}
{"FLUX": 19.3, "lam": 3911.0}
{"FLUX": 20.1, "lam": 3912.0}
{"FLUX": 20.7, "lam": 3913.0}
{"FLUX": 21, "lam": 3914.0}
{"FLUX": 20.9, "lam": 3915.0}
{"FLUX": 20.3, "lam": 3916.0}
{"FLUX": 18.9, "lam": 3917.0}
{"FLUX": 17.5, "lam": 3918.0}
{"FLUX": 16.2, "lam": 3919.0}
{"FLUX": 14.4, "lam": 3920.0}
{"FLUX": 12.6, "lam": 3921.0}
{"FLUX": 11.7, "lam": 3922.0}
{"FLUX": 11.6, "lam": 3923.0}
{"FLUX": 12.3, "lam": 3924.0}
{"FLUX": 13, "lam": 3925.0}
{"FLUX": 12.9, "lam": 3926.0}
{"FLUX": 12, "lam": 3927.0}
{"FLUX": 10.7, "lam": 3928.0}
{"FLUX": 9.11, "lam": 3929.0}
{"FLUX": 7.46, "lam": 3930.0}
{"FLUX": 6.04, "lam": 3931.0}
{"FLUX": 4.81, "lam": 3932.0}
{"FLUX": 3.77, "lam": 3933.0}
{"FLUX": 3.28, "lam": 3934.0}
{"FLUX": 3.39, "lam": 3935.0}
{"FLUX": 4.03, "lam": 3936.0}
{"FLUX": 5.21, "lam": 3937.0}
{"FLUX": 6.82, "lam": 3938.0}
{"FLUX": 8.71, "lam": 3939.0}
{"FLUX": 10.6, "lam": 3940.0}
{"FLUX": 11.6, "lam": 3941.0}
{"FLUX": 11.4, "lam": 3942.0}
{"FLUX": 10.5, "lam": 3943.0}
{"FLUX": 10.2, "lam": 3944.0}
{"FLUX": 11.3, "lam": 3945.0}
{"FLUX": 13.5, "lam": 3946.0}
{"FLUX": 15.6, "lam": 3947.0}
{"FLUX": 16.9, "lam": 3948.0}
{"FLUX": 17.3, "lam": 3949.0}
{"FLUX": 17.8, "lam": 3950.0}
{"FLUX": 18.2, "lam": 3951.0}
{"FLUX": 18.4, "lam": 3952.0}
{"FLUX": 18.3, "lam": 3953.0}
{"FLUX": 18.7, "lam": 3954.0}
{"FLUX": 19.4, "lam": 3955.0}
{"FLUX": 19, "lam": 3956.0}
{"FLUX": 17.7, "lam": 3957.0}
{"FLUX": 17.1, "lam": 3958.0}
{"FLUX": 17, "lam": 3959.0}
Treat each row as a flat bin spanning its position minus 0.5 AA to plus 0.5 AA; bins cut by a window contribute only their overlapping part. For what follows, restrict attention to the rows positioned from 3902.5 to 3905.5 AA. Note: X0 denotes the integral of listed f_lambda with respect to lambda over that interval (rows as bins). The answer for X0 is 43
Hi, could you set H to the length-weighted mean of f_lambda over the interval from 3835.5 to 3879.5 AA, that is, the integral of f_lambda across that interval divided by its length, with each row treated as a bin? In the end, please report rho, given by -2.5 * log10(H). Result -2.80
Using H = 13.2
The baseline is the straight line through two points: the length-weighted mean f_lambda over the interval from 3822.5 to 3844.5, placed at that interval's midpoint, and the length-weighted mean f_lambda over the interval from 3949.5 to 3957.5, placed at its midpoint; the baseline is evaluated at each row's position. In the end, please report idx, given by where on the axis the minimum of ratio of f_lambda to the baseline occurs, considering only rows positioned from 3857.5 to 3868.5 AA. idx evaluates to 3859.0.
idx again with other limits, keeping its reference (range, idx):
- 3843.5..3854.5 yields 3854.0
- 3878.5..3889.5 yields 3887.0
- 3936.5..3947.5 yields 3937.0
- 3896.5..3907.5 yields 3906.0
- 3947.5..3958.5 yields 3958.0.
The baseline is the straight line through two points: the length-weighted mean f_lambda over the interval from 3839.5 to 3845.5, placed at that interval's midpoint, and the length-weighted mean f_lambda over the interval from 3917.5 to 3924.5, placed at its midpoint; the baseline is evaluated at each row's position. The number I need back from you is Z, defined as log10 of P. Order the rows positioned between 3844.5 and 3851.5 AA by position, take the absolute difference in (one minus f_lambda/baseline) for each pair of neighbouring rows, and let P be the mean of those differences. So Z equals -1.35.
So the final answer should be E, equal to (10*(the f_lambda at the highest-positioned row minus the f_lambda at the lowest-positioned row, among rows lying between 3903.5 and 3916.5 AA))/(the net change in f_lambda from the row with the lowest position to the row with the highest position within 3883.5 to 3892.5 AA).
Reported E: 14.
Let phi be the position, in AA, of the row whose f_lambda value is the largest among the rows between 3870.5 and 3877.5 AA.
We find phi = 3876.0 AA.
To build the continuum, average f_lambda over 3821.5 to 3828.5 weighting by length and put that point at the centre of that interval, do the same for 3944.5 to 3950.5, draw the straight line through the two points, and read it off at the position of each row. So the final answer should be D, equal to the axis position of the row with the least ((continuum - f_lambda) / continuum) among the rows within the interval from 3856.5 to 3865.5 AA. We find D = 3864.0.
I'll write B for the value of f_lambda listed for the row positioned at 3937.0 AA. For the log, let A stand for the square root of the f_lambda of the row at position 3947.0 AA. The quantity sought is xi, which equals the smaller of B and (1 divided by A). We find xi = 0.253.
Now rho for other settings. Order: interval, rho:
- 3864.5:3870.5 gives -2.98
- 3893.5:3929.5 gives -3.00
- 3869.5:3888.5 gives -2.82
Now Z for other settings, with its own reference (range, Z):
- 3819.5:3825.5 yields -1.10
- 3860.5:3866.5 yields -0.85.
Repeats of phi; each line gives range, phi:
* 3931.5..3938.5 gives 3938.0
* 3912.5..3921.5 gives 3914.0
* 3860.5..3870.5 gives 3864.0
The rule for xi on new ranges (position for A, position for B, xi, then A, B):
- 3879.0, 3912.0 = 0.281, 3.6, 20.1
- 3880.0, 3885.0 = 0.278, 3.6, 13.4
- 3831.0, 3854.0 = 0.376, 2.7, 14.1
